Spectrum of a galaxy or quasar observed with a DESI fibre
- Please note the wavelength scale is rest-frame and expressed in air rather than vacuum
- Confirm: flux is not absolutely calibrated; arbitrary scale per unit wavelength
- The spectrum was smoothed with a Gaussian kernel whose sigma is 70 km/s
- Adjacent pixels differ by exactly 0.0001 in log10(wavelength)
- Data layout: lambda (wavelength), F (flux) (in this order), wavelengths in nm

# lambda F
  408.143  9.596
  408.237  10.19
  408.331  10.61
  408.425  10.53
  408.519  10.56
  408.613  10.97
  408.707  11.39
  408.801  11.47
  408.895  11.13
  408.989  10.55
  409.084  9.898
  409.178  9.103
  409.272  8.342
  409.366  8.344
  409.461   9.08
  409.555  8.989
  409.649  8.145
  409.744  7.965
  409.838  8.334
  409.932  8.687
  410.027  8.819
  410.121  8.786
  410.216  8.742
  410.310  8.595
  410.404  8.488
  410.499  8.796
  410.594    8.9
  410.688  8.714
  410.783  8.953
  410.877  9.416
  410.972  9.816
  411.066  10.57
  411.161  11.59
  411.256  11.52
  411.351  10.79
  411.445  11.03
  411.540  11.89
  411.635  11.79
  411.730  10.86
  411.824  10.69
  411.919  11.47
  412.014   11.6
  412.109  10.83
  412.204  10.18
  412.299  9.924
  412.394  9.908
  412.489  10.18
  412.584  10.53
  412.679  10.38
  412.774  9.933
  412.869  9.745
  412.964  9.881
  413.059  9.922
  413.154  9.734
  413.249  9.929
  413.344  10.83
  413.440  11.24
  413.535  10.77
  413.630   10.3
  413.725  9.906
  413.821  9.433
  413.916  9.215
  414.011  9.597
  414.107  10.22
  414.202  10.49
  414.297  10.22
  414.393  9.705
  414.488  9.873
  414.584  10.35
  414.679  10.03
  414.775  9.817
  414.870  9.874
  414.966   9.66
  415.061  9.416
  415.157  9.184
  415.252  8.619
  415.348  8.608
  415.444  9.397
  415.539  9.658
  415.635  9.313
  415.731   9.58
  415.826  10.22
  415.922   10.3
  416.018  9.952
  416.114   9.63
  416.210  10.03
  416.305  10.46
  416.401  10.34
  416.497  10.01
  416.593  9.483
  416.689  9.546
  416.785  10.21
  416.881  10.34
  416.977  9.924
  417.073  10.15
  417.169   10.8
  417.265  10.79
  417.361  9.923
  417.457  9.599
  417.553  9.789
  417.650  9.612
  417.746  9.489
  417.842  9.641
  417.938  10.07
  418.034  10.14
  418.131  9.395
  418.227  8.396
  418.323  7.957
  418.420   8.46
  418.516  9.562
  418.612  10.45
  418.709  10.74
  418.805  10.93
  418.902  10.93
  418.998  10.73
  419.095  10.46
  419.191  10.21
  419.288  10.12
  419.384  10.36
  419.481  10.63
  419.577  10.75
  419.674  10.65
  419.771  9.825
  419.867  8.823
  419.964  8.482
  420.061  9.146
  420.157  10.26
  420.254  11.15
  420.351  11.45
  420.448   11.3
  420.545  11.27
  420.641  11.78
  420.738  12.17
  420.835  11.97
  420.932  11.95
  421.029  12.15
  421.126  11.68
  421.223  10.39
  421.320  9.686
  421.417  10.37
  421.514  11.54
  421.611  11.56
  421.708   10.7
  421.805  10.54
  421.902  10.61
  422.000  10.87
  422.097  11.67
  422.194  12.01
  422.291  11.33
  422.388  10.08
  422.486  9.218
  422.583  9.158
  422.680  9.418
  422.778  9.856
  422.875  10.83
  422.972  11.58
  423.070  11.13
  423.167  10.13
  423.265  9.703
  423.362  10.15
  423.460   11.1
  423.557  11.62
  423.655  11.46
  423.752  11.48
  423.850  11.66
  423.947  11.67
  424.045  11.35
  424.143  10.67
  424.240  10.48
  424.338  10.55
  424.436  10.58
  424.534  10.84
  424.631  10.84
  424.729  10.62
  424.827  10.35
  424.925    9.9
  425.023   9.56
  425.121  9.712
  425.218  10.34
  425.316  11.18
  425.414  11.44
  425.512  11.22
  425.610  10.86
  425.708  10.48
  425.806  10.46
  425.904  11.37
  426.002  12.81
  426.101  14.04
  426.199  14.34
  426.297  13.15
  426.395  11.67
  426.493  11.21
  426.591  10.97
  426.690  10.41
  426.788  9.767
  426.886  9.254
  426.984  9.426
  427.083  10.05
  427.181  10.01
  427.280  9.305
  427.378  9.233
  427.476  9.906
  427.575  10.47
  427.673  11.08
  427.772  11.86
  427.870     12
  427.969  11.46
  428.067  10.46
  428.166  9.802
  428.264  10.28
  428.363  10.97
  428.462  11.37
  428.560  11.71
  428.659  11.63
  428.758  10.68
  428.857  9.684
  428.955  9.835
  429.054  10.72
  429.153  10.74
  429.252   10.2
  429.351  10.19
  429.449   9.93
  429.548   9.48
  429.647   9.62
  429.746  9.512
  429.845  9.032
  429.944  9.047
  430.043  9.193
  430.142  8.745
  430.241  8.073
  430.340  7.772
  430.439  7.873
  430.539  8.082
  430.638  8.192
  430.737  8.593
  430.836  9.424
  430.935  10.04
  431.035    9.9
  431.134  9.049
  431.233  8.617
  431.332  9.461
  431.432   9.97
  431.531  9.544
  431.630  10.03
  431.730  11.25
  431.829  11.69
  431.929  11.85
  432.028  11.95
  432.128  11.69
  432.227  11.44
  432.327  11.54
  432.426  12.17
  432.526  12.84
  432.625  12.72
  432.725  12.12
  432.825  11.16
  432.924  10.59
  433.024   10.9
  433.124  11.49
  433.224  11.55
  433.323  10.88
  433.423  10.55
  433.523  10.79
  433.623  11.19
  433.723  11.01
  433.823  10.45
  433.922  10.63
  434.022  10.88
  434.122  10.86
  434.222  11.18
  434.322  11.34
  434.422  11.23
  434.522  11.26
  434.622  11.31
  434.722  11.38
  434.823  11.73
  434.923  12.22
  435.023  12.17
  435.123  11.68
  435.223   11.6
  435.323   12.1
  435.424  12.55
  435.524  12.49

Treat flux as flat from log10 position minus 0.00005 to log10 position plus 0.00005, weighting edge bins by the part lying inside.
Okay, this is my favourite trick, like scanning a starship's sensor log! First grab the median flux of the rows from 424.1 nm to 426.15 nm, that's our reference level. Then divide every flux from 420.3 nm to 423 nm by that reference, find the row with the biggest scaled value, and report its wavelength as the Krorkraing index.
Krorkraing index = 420.738 nm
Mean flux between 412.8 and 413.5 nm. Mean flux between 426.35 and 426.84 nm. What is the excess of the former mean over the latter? -0.6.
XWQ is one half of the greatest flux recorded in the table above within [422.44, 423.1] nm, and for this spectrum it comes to 5.79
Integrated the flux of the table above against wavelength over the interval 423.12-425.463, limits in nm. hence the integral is 25.1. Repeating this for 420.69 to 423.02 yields 25.4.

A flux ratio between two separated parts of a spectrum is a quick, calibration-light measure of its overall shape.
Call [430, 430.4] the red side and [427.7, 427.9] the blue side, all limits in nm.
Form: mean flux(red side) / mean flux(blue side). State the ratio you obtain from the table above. 0.71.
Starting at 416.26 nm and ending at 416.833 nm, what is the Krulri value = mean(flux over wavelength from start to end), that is 10.0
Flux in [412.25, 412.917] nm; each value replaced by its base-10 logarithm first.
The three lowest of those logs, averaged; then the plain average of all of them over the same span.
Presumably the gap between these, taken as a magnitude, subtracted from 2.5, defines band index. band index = 2.49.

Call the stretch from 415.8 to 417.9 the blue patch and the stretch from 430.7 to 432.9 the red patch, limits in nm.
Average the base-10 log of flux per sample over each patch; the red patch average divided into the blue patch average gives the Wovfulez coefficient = 0.97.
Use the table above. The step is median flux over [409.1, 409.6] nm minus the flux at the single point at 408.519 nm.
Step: -1.6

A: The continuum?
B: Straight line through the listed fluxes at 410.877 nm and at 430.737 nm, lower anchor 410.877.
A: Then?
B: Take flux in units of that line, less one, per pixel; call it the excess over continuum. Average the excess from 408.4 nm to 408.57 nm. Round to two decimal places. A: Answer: 0.11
